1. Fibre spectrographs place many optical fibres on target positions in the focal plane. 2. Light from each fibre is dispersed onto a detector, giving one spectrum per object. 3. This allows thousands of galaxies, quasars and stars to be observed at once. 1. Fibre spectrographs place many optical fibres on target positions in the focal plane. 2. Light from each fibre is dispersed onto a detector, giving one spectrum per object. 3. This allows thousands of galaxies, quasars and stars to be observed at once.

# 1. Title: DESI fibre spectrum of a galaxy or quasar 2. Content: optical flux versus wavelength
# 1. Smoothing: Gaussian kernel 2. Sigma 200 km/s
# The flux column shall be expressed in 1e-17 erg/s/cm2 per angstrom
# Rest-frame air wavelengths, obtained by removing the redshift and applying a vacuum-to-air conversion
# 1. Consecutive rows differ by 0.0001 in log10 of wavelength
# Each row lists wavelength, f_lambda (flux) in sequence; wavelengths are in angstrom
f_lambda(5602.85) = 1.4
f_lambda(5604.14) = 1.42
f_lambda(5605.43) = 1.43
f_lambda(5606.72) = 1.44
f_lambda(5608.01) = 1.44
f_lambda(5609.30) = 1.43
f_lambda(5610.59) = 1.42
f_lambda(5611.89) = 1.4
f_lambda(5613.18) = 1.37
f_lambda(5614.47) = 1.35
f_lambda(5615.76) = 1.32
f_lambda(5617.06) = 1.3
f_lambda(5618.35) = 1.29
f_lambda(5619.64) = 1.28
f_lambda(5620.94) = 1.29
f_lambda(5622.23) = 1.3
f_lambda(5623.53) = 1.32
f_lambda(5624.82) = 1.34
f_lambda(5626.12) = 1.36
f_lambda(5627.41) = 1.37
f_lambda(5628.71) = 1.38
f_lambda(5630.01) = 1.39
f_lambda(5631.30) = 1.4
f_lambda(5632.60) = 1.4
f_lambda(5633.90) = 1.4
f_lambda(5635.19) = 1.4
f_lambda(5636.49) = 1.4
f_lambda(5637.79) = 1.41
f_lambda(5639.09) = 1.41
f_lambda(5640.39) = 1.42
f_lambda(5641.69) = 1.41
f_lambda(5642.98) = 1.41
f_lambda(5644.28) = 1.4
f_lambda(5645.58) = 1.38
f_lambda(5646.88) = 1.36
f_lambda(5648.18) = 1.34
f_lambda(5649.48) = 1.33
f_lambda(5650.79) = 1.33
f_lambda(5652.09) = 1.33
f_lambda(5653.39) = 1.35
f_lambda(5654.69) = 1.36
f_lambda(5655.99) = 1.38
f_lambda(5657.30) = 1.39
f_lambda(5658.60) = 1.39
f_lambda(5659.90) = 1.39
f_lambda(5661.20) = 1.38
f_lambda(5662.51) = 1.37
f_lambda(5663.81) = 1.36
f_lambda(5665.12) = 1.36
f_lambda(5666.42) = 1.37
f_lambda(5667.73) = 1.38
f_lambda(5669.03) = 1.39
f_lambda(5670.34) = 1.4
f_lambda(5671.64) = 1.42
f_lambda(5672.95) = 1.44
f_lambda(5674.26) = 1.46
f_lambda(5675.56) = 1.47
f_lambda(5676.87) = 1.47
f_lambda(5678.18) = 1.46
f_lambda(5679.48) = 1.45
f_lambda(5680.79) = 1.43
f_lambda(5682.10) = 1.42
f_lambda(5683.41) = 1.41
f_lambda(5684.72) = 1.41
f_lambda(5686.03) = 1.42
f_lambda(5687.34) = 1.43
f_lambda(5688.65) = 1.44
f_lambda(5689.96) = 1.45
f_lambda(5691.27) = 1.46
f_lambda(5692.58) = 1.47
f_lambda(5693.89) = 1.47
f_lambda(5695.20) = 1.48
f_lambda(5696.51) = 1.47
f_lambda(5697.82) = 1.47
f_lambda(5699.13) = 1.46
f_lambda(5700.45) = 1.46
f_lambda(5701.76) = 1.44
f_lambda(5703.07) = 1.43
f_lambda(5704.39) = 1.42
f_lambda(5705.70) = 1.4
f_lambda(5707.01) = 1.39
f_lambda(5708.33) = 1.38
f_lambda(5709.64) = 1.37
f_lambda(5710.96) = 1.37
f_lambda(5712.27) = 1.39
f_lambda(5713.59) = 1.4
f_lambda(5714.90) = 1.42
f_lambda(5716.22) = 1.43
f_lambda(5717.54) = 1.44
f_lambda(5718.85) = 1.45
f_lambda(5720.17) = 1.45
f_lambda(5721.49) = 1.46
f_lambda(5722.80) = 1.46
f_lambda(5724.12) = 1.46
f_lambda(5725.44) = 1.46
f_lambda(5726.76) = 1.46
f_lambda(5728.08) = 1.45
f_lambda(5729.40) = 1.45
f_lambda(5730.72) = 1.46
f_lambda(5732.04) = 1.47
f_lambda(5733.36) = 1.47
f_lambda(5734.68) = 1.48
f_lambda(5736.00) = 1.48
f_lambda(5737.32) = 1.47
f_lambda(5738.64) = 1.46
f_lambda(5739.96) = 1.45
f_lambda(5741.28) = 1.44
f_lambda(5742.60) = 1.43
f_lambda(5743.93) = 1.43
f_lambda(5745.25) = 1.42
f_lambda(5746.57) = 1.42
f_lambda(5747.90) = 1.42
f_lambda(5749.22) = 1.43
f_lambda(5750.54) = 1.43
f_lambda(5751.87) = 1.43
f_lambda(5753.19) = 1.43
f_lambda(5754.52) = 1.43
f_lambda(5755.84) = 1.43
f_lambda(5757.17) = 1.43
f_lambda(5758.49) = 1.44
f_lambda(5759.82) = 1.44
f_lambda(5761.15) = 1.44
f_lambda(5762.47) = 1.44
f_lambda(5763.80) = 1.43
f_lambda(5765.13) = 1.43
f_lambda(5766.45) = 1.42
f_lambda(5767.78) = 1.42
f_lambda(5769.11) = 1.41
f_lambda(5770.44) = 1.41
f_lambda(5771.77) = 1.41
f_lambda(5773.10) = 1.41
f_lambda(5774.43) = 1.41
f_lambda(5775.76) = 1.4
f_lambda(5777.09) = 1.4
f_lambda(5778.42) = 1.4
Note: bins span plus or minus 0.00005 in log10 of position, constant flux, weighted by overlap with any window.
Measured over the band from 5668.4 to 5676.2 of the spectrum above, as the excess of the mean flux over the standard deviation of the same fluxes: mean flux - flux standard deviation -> 1.40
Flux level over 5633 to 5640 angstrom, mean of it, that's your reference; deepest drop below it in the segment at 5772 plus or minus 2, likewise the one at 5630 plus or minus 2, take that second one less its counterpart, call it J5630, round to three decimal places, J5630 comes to 0.030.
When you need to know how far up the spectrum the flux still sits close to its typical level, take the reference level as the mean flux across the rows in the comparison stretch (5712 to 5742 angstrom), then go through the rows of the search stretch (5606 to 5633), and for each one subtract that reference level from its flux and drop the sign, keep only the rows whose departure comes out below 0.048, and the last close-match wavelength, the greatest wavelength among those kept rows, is 5610.59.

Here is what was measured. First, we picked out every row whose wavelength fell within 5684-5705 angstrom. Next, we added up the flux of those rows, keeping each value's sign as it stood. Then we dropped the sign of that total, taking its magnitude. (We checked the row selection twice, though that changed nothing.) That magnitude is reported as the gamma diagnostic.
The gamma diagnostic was 23.2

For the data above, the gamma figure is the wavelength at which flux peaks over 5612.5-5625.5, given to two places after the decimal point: 5613.18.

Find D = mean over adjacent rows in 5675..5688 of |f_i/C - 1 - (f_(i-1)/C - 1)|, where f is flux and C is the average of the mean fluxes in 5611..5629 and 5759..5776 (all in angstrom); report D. 0.0065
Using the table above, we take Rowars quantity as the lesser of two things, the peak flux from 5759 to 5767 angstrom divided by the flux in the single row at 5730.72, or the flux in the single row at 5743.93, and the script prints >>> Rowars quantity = 0.99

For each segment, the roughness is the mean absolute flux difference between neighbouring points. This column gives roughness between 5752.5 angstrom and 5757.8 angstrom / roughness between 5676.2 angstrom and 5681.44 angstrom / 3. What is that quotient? 0.00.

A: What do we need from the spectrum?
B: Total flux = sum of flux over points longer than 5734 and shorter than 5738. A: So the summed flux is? 4.43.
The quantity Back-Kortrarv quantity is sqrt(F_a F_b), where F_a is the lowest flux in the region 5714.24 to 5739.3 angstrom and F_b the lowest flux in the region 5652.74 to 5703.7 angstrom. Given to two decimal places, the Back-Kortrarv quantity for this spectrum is 1.38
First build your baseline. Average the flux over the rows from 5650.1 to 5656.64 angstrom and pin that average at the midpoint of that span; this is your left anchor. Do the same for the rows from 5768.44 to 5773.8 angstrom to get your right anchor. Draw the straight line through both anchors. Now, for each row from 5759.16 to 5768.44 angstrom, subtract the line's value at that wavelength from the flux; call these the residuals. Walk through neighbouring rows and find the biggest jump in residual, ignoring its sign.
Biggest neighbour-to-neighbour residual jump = 0.0107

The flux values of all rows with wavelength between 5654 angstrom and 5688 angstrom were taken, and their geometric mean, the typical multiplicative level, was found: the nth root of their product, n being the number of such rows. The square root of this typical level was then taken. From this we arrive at 1.186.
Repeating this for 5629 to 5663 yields 1.175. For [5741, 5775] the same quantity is 1.194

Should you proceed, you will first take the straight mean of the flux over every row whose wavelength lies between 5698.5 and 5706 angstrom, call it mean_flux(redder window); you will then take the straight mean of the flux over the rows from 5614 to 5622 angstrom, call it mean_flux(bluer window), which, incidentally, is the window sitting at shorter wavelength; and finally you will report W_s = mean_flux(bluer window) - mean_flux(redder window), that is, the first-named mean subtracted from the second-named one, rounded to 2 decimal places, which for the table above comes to -0.13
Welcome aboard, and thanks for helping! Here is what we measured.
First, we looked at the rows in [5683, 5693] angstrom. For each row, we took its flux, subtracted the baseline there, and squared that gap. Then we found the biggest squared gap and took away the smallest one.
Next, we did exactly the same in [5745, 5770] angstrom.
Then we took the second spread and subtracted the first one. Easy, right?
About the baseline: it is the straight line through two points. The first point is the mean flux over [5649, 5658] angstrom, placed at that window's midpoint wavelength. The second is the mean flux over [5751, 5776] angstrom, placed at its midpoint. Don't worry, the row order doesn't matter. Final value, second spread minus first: -0.0067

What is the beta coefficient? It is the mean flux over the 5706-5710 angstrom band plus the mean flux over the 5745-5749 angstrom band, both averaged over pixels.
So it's 2.80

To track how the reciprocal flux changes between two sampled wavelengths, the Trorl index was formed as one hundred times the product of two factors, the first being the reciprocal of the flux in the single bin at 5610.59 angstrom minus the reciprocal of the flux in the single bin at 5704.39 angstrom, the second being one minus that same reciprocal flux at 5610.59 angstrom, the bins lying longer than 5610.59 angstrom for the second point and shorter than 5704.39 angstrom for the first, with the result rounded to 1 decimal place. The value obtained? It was 0.0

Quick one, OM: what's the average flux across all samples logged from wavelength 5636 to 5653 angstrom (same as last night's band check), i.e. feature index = 1.38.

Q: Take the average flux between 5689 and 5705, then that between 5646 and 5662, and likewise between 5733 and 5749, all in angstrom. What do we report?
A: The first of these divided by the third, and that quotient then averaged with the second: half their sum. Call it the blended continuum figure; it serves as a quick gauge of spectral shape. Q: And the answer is 1.18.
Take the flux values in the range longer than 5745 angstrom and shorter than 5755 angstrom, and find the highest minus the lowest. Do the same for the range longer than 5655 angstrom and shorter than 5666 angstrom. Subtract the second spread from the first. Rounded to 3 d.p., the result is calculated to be -0.020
